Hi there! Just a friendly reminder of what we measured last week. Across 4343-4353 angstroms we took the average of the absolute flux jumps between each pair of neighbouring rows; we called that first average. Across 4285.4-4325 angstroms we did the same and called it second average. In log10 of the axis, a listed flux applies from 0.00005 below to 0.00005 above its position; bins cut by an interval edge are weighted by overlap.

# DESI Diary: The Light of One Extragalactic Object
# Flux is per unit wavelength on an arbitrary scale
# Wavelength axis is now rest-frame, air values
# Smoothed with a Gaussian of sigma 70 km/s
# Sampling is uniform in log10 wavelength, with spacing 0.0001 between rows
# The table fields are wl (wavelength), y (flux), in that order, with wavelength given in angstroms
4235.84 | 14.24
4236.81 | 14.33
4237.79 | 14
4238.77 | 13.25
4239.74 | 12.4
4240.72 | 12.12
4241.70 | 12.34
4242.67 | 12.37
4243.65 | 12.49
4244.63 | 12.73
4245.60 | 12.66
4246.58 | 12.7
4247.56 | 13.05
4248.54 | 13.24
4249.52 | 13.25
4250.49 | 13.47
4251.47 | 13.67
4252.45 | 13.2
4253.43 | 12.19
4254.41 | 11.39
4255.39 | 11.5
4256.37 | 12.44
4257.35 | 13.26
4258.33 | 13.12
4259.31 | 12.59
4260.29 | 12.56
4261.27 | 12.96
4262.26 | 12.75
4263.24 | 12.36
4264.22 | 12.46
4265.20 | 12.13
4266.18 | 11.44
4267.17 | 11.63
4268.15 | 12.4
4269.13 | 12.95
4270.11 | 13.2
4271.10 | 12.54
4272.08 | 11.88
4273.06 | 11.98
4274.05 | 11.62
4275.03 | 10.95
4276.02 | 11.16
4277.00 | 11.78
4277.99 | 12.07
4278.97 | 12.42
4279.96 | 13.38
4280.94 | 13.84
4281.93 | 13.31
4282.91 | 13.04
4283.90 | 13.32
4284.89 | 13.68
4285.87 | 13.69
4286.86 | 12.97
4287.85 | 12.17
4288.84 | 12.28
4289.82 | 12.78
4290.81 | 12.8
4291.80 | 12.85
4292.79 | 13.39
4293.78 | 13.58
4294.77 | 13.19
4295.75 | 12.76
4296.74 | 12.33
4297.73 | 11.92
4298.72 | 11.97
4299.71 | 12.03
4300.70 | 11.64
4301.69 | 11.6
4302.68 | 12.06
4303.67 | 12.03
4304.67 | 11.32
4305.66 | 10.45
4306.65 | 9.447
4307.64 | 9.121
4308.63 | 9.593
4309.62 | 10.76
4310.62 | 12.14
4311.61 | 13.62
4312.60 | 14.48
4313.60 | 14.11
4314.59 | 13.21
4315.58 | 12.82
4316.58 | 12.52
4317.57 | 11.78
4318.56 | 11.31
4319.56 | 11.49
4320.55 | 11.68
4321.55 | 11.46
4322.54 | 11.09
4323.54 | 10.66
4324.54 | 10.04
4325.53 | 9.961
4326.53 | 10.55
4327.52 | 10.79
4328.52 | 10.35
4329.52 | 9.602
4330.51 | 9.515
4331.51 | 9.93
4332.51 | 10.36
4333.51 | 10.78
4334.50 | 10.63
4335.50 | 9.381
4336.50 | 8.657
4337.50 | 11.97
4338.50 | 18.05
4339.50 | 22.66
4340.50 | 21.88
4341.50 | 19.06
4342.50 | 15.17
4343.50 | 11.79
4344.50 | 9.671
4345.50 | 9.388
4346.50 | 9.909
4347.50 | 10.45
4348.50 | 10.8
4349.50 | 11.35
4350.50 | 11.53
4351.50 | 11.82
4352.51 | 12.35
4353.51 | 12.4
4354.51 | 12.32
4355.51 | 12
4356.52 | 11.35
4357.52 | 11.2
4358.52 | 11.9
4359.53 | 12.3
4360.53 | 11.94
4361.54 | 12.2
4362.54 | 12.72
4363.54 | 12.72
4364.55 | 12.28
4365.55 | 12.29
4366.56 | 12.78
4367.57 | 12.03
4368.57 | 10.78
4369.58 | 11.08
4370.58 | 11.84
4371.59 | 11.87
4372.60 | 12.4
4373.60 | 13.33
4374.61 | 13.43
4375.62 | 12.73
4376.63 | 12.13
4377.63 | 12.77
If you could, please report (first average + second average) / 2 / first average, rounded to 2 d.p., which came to 0.91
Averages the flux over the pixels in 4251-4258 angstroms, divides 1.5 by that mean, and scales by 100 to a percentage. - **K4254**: 12.0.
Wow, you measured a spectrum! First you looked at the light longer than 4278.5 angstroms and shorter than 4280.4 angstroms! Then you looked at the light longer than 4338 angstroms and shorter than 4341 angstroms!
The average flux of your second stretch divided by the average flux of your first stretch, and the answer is 1.6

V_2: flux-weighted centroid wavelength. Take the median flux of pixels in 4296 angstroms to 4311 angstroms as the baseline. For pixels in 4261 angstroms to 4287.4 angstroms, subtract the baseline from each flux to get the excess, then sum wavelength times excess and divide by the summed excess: 4276.9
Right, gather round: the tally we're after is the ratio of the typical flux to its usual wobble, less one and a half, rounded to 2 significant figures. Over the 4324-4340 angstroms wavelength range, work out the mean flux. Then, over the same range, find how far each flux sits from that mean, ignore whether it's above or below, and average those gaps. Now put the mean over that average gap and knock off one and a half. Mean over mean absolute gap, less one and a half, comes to 3.5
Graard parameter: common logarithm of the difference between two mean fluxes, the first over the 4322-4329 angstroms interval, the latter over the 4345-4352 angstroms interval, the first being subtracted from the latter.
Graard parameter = -0.6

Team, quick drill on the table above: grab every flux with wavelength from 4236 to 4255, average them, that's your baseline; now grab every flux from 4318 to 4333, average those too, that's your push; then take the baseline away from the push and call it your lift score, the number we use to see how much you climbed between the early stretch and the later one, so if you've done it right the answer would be -2.3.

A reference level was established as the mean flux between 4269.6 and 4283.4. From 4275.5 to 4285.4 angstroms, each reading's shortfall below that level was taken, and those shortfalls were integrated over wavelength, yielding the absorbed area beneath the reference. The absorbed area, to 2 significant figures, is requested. -4.2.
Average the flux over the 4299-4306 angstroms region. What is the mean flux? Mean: 11.6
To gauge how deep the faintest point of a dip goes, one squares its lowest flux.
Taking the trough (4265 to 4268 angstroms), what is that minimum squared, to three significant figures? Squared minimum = 131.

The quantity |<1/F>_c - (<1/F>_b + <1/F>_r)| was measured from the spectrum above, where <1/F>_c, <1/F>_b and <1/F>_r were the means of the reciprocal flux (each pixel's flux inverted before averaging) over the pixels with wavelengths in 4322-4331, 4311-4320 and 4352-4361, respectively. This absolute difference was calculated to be 0.065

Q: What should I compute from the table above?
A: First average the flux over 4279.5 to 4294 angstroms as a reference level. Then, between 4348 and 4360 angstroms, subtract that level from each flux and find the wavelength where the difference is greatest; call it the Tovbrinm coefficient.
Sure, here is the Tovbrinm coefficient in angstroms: 4353.51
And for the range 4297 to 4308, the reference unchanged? 4302.68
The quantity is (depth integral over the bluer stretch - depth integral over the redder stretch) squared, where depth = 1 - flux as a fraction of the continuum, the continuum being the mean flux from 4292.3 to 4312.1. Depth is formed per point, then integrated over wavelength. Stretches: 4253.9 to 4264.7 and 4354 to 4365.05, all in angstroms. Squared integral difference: 0.1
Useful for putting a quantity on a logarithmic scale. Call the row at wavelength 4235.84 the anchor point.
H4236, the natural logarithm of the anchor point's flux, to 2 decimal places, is 2.66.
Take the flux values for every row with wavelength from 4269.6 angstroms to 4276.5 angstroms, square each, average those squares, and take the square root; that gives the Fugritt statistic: 11.9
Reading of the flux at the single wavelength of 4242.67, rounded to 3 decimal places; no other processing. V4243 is 12.370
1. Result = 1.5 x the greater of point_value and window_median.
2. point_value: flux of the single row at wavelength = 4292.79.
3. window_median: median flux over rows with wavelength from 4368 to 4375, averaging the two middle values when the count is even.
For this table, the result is 20.1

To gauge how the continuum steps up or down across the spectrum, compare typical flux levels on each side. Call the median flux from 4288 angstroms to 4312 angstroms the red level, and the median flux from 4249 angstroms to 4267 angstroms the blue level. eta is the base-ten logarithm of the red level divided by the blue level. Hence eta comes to -0.019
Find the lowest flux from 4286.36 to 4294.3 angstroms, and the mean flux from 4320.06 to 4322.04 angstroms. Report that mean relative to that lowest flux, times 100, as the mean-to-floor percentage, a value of 95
